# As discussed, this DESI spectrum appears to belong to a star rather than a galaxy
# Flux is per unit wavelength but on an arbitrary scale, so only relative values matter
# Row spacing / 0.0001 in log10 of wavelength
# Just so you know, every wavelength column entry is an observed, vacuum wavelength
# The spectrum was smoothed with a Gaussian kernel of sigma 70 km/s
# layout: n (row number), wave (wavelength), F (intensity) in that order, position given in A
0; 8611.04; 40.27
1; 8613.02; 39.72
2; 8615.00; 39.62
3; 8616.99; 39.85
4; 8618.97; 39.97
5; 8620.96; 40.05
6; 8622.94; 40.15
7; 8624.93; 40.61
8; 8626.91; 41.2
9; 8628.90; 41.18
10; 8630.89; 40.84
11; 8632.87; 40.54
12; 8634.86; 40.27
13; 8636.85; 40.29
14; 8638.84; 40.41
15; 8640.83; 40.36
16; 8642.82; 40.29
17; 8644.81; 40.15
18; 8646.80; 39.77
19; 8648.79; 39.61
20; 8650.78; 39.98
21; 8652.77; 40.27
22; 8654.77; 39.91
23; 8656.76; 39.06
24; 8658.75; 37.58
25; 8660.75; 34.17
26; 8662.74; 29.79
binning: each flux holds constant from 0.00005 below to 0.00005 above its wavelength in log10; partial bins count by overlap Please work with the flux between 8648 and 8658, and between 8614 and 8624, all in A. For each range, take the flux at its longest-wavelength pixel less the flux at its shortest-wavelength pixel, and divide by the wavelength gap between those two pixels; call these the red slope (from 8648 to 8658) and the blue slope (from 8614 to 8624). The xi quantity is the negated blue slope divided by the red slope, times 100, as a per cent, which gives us 97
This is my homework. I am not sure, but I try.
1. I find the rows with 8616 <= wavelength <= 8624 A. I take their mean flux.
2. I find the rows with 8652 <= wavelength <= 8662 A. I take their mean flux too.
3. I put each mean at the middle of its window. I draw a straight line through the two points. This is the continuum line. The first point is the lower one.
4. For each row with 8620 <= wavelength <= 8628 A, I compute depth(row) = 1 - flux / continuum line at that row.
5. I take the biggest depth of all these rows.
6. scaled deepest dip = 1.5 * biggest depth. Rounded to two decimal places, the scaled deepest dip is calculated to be 0.00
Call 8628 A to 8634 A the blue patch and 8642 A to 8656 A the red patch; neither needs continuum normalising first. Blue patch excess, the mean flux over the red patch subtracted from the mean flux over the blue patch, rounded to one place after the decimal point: 0.9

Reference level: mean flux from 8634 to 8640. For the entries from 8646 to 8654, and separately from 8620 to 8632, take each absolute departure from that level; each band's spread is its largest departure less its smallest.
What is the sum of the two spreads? 1.4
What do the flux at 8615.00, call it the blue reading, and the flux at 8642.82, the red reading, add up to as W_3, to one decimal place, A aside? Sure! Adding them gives 79.9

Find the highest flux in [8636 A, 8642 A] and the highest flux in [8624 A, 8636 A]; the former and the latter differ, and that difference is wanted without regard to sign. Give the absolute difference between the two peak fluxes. 0.8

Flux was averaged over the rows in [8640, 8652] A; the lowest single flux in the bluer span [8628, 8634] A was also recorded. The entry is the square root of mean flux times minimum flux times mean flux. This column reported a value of 255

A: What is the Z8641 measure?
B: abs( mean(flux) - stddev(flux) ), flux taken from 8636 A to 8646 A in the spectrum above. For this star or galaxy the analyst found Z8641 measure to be 40.2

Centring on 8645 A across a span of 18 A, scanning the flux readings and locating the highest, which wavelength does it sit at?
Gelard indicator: 8638.84 A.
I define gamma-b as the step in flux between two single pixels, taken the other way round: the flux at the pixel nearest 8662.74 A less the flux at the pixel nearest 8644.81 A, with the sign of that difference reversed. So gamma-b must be 10.4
